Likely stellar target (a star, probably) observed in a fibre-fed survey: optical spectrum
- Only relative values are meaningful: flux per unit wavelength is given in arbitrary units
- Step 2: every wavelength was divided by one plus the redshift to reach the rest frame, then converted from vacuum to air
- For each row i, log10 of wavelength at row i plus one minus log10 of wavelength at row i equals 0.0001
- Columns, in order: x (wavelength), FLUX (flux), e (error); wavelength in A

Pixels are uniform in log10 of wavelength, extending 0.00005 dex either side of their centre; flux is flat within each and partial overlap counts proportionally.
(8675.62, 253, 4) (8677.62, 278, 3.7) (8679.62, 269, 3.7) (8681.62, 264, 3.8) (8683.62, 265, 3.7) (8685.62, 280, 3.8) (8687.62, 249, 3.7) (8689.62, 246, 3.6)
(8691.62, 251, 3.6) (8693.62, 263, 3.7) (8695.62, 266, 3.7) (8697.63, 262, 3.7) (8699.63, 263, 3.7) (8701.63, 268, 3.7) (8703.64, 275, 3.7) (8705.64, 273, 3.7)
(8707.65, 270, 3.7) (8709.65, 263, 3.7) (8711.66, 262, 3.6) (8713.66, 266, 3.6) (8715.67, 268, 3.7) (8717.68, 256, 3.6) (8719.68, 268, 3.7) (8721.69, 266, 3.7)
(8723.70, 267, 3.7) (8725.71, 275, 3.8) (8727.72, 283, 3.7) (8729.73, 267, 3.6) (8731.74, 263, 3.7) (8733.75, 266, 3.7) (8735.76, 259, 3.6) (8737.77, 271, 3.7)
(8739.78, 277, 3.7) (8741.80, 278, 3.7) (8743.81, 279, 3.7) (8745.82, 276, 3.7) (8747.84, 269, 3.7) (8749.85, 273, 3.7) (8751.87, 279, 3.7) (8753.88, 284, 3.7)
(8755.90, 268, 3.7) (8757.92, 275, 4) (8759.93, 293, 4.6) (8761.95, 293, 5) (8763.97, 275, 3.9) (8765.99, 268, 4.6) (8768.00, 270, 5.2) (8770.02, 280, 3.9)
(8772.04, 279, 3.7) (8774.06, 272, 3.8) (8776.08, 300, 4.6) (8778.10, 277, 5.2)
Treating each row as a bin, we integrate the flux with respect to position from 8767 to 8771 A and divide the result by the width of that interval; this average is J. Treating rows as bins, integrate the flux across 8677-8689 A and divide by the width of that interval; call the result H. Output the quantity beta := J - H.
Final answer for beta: 9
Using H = 266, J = 275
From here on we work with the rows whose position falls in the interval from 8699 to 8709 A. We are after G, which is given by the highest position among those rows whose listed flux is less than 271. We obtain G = 8707.65 A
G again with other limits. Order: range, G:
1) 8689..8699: 8697.63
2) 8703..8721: 8719.68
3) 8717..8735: 8733.75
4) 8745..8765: 8755.90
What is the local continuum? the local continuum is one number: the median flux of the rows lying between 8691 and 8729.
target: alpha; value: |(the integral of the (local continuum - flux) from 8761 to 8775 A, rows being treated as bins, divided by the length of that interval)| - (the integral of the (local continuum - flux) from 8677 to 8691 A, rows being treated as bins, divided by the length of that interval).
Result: 8.4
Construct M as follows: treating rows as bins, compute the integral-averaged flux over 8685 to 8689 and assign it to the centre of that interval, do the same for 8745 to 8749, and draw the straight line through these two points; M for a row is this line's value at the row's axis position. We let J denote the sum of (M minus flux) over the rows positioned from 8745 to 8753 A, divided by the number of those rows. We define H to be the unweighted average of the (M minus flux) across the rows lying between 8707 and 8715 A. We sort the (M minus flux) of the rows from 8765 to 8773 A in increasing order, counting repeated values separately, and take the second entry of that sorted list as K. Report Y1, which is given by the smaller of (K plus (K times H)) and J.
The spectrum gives -3.0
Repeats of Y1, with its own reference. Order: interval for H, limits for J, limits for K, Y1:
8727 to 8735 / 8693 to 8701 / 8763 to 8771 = -0.4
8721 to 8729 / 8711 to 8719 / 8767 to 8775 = 3.4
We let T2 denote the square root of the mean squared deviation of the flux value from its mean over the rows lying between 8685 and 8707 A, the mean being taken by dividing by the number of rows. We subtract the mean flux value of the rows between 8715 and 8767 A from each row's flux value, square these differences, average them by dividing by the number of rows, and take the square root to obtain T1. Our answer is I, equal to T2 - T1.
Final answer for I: 2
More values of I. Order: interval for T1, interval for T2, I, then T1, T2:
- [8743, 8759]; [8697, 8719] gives 0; 5.0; 5.3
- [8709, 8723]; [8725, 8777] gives 5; 3.9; 9.2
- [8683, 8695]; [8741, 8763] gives -4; 11.7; 8.0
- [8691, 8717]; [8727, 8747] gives 2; 5.8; 7.5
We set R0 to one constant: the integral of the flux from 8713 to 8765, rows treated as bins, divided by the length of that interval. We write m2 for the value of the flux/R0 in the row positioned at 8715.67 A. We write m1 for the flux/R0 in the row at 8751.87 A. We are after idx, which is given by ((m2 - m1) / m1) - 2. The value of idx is -2.04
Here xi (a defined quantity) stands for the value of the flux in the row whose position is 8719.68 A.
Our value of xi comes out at 268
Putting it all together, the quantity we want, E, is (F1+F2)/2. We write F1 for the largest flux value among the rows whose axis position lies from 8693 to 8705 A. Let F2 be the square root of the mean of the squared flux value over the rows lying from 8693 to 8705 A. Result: 271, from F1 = 275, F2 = 266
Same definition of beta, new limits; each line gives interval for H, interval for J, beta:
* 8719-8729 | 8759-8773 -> 8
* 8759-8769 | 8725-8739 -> -11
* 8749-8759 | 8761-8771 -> 1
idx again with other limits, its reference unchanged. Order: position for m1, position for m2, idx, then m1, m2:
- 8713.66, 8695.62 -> -2.00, 0.97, 0.97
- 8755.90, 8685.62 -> -1.96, 0.98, 1.03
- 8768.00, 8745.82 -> -1.98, 0.99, 1.01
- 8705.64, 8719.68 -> -2.02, 1.00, 0.98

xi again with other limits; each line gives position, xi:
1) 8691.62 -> 251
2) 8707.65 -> 270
